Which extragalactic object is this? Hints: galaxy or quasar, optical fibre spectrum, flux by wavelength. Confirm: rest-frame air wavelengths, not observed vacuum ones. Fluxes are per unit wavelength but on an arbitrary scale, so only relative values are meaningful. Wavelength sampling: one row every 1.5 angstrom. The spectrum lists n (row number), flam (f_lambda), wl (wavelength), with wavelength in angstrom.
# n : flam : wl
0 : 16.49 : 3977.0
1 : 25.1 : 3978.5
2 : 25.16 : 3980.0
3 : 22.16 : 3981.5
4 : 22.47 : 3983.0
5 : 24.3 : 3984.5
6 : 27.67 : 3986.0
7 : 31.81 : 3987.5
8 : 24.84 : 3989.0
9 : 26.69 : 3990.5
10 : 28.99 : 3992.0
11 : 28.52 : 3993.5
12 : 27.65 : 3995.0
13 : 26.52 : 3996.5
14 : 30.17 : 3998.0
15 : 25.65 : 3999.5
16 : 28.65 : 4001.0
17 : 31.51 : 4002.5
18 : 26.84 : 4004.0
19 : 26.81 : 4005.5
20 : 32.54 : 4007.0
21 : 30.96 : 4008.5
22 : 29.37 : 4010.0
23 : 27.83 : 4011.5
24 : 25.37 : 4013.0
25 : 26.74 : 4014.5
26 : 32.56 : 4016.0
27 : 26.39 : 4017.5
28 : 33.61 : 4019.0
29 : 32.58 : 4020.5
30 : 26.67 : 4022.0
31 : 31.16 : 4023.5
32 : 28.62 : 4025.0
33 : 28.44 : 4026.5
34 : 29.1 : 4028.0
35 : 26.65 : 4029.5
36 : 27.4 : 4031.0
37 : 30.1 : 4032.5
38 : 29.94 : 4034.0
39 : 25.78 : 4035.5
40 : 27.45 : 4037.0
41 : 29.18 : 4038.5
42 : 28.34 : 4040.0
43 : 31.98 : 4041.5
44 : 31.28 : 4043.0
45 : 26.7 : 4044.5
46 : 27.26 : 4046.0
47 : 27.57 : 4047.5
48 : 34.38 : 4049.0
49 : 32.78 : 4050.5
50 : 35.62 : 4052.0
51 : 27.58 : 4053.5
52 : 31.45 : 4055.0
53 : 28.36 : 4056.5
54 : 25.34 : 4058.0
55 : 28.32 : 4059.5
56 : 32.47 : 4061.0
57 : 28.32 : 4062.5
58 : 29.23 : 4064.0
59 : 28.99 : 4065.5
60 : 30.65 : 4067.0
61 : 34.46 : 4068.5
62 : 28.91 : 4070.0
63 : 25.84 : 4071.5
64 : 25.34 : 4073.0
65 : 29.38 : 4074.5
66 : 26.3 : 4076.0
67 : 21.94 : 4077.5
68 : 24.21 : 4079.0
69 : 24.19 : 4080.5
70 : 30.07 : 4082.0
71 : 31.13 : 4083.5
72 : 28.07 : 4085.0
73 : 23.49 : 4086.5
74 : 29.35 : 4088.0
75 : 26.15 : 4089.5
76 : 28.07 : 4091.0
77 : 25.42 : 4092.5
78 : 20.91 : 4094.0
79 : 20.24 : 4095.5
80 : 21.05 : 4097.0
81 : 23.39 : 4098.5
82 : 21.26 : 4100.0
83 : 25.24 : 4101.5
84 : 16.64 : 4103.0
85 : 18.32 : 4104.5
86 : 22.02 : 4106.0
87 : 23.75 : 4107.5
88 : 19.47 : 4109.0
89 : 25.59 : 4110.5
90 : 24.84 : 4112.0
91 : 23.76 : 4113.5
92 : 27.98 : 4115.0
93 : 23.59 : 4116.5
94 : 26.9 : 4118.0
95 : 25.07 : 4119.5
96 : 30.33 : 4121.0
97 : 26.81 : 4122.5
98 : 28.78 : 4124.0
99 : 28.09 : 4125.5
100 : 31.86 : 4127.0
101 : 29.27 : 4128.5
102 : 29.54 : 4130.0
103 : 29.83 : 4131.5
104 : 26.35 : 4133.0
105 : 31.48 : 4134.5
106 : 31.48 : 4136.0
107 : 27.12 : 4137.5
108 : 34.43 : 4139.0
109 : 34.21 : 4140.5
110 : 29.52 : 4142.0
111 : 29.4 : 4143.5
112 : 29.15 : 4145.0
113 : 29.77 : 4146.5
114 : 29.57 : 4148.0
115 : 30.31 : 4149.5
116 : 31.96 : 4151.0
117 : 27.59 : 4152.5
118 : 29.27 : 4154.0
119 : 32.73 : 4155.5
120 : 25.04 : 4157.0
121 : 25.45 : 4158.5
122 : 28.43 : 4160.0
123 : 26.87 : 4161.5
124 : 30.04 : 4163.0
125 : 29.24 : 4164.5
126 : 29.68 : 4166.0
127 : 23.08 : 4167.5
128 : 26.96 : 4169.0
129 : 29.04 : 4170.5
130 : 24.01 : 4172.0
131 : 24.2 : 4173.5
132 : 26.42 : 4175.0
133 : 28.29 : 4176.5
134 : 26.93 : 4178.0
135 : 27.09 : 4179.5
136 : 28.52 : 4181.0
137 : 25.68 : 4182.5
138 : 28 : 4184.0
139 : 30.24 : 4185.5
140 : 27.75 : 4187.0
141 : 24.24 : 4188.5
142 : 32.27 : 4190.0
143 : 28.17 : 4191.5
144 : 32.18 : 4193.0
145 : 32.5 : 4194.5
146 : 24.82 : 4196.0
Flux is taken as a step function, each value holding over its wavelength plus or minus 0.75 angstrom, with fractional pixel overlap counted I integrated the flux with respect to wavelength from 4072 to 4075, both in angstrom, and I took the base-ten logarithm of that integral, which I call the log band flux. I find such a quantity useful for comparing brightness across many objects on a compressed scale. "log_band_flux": 1.91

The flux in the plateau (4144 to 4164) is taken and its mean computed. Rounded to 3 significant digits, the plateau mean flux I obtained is 28.9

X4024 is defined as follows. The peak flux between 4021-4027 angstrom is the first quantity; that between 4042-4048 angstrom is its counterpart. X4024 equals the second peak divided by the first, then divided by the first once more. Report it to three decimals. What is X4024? 0.032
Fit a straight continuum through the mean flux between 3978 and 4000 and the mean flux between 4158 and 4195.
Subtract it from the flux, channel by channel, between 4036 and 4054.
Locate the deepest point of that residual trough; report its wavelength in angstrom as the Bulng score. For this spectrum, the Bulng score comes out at 4044.5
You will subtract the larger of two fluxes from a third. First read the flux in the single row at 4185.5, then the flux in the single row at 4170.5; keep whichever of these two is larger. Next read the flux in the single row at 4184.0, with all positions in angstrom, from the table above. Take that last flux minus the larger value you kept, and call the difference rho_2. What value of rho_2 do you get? -2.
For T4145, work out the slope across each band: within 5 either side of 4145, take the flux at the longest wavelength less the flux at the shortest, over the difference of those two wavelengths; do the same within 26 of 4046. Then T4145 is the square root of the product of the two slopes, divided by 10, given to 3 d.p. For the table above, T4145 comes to 0.024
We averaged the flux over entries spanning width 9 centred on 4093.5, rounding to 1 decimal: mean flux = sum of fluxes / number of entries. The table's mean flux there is 23.6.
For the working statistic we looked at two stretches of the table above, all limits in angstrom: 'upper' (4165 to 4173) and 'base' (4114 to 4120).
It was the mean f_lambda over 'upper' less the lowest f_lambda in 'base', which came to 3.0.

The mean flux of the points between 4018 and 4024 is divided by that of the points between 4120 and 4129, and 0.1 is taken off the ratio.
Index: 0.96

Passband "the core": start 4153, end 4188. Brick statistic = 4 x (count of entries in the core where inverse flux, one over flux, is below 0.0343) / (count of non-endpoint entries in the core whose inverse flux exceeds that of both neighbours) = 3.4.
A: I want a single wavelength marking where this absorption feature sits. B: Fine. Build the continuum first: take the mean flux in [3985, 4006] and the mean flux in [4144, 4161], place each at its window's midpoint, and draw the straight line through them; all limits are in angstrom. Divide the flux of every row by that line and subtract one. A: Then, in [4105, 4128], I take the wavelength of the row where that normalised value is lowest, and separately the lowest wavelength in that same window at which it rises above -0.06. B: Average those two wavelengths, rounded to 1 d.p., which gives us 4112.0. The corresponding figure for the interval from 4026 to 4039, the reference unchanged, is 4031.0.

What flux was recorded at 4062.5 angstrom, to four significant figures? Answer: 28.32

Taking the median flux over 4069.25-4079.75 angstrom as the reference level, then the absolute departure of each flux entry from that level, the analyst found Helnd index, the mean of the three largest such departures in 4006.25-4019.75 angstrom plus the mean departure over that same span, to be 11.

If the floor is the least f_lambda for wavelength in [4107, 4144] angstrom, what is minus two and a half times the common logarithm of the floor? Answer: -3.22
